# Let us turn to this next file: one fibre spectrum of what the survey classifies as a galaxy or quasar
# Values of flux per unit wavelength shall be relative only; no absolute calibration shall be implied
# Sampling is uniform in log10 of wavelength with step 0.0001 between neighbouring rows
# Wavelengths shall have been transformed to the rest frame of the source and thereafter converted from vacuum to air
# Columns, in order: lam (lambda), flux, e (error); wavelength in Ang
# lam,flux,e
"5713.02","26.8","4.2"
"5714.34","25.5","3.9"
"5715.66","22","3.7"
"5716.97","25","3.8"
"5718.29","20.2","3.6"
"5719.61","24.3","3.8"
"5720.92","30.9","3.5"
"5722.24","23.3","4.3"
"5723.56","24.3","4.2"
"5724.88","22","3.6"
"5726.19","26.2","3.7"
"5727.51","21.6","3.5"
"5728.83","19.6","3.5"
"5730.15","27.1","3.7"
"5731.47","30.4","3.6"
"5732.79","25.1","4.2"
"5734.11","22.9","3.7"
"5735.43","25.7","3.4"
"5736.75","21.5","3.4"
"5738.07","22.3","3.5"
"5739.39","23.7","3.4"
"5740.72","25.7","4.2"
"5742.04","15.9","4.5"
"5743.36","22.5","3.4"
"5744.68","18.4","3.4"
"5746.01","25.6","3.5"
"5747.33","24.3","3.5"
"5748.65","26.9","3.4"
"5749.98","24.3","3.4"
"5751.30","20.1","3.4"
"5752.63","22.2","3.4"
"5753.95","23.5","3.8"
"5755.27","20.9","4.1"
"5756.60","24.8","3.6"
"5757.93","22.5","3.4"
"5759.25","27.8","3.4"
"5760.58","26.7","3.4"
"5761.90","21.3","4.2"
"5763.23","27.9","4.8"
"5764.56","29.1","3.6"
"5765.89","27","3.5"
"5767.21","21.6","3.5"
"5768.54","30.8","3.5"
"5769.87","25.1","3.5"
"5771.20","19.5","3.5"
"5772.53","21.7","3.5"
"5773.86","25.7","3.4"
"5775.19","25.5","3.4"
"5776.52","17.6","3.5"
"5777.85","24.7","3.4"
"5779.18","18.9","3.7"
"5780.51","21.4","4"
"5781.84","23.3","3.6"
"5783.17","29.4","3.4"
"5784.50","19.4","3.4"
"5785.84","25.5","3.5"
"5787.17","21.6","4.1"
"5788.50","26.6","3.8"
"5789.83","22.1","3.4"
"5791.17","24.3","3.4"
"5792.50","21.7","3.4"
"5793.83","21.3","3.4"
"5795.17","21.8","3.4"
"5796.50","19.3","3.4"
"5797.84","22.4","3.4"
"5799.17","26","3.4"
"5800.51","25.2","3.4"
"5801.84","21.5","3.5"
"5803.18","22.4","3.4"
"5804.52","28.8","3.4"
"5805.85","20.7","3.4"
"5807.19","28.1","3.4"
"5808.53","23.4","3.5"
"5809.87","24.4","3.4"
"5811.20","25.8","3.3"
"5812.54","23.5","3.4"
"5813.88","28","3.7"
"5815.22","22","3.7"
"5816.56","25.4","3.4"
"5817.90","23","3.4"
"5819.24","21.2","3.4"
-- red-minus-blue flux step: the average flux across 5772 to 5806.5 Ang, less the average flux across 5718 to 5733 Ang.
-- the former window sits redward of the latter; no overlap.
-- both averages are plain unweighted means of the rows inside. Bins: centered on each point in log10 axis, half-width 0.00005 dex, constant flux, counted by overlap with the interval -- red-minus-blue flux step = -1.6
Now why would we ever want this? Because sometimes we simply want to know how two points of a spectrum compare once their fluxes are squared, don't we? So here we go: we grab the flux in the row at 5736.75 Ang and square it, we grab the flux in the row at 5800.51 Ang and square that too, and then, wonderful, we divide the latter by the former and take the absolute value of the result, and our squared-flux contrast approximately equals 1.4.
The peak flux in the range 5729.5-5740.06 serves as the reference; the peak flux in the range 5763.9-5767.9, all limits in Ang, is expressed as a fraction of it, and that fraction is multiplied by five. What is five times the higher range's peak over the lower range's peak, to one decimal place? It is 4.8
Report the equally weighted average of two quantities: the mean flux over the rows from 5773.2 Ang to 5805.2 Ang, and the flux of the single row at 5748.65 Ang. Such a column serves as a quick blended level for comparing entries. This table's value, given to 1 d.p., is 25.0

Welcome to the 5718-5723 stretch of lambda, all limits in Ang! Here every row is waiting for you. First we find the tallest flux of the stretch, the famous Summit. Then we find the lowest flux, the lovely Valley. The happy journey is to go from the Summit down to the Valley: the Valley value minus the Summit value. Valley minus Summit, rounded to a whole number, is -11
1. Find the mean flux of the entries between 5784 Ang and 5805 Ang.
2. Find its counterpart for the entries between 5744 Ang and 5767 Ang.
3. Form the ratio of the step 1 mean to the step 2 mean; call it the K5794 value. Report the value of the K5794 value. 0.95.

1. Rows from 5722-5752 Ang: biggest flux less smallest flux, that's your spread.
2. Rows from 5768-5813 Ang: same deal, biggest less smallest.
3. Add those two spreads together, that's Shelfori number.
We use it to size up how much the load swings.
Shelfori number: 27.7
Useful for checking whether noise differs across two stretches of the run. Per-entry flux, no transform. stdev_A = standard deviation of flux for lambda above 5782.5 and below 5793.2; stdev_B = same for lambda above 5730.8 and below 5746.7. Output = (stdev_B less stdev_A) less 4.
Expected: -3.5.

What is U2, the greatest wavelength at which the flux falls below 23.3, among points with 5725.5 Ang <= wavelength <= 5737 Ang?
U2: 5736.75 Ang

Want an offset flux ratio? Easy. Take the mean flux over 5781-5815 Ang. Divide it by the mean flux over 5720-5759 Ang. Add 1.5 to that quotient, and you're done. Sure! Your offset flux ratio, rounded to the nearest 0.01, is 2.51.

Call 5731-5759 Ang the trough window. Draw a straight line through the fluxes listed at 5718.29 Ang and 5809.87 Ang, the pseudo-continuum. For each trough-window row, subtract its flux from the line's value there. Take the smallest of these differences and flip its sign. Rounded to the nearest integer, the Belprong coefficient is 10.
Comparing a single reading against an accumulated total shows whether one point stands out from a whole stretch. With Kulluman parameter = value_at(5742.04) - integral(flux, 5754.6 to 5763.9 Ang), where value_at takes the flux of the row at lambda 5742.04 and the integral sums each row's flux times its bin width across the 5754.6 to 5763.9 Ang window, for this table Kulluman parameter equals -212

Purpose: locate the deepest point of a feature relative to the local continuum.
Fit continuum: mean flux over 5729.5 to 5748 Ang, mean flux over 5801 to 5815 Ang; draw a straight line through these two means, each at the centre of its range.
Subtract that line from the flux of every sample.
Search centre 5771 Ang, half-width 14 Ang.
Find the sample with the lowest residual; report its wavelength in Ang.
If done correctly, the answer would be 5776.52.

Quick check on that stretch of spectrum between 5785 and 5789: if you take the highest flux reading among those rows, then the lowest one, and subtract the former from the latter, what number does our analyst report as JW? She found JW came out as -5.0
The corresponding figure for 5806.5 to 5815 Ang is -4.7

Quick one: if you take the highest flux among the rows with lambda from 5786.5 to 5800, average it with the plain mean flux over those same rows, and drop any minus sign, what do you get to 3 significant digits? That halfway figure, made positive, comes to 24.7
